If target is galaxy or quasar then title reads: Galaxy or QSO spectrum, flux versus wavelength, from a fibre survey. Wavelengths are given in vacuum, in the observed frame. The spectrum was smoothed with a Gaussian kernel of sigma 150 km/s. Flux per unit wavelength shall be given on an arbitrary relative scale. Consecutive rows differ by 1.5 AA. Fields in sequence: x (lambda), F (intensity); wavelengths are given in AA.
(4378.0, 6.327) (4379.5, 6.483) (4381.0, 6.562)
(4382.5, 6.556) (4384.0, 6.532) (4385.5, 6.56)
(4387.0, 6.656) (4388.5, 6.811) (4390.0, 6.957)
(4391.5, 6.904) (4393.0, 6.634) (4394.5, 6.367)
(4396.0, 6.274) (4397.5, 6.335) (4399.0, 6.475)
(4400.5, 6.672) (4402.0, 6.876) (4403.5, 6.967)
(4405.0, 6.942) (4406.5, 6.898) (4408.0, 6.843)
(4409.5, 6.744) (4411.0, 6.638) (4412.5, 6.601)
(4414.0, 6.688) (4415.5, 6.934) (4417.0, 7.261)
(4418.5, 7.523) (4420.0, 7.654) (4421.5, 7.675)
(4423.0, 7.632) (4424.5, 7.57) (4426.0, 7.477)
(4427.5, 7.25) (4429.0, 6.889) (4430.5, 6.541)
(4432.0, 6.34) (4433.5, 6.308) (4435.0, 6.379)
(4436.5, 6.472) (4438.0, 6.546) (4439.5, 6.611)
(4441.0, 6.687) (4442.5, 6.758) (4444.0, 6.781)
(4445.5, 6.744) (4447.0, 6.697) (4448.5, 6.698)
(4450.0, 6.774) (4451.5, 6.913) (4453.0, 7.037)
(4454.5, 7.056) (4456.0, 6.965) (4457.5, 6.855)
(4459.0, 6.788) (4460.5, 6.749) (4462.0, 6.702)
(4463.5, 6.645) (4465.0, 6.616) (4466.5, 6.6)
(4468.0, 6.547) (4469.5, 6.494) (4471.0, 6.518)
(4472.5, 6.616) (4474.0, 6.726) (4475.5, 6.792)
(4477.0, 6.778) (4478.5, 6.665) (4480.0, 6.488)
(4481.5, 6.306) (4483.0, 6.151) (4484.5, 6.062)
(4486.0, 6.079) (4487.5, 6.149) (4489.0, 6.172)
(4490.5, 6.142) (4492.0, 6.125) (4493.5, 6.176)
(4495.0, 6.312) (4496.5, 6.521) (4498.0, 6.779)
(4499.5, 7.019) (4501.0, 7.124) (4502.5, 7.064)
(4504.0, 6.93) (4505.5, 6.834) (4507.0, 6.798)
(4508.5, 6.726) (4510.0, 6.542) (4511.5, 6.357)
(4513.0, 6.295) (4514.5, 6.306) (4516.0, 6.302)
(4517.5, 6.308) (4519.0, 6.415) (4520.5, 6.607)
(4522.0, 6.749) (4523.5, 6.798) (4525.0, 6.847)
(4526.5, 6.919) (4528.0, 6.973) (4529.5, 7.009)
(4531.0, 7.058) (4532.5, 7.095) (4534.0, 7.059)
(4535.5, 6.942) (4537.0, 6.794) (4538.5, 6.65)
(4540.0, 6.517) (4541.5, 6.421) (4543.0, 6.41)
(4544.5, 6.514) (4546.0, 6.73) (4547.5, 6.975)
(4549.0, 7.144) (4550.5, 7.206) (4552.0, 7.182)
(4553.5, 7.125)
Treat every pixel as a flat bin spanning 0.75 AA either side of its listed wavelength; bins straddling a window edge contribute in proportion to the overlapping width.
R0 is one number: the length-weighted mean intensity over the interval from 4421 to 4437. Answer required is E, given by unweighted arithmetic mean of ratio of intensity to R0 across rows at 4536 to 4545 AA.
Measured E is 0.94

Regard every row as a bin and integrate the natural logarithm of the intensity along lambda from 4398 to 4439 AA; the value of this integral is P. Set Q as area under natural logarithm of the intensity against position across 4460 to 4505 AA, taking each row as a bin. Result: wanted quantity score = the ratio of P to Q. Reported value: 0.9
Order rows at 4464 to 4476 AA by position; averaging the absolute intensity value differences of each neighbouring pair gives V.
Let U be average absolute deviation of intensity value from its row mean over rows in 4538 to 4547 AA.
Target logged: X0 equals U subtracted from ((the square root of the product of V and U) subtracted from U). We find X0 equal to -0.077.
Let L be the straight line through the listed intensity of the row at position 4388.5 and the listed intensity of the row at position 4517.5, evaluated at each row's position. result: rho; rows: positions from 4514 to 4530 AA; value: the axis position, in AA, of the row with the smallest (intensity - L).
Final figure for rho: 4514.5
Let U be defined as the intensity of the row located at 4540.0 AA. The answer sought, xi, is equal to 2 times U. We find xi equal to 13.0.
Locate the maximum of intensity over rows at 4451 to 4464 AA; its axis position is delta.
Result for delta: 4454.5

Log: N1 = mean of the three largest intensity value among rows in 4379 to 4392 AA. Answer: 6.89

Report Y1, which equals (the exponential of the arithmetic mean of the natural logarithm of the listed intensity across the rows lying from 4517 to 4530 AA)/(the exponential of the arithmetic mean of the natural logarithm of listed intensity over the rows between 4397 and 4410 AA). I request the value 0.998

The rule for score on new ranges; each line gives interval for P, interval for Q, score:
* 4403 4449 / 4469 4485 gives 3.0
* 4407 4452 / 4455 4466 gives 4.1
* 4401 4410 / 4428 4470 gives 0.2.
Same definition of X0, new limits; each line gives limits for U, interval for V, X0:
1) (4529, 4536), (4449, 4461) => -0.062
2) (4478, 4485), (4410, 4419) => -0.193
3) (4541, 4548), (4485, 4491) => -0.089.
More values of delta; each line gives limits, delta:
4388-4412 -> 4403.5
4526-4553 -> 4550.5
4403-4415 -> 4403.5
